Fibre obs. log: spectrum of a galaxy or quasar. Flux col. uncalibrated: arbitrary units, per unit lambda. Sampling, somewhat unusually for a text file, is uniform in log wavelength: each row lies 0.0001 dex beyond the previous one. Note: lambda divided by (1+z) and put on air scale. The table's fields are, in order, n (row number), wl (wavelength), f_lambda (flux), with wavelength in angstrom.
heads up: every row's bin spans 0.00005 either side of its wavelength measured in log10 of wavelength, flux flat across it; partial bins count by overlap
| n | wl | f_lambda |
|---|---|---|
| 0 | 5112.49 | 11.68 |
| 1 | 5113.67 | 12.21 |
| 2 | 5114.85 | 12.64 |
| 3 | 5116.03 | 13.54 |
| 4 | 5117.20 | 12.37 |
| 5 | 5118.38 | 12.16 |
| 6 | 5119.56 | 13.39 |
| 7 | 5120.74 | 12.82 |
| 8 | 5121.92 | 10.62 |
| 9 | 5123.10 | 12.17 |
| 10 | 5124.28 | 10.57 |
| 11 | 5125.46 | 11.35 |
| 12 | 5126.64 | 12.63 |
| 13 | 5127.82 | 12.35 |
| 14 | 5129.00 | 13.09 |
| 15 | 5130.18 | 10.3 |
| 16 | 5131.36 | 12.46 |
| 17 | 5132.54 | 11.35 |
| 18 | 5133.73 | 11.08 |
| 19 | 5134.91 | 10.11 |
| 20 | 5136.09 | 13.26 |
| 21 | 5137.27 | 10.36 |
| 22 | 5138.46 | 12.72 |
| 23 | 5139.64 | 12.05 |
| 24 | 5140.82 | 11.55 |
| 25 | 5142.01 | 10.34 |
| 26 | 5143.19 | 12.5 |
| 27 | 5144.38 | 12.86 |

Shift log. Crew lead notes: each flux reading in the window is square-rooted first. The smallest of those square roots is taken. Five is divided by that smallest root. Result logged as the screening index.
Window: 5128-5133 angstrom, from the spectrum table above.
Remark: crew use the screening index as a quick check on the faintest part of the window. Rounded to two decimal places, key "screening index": 1.56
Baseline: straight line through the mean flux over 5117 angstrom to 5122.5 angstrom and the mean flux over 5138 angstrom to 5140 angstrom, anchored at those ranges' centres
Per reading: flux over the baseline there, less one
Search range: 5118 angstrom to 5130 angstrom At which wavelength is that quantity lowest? 5124.28 angstrom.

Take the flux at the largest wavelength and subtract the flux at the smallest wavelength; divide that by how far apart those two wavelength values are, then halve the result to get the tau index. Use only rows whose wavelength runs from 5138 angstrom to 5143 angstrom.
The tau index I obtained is -0.34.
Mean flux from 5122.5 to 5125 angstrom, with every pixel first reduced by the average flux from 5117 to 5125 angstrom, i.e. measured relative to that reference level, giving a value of -0.6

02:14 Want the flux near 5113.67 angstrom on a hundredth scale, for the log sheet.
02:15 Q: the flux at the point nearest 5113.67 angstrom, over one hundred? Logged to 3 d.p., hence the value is 0.122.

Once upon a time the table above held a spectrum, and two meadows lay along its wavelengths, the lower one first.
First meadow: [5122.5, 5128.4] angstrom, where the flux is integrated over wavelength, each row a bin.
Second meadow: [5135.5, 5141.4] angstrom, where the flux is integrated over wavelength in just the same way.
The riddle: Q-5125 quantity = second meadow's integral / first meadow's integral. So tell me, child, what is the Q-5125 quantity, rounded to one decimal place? 1.0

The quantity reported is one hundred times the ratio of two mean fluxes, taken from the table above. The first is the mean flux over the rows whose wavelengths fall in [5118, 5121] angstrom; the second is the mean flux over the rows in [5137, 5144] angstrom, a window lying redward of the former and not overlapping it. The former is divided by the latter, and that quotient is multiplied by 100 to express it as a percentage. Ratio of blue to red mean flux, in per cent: 110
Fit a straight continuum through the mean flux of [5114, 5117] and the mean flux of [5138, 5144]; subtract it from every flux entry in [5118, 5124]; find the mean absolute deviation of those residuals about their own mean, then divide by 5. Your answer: 0.139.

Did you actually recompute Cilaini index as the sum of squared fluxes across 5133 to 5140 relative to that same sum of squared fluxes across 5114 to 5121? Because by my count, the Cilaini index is 0.83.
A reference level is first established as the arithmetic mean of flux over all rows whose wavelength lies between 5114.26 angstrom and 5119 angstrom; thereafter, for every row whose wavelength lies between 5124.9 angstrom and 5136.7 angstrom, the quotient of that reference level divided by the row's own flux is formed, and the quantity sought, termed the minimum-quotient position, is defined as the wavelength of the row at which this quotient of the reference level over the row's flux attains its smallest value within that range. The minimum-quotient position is 5136.09 angstrom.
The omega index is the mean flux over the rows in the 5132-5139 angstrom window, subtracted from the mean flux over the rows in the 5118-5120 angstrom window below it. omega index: 1.3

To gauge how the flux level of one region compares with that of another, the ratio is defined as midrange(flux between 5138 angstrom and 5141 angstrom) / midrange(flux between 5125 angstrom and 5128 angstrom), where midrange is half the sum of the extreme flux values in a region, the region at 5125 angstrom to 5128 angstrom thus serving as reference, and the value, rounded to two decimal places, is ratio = 1.01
